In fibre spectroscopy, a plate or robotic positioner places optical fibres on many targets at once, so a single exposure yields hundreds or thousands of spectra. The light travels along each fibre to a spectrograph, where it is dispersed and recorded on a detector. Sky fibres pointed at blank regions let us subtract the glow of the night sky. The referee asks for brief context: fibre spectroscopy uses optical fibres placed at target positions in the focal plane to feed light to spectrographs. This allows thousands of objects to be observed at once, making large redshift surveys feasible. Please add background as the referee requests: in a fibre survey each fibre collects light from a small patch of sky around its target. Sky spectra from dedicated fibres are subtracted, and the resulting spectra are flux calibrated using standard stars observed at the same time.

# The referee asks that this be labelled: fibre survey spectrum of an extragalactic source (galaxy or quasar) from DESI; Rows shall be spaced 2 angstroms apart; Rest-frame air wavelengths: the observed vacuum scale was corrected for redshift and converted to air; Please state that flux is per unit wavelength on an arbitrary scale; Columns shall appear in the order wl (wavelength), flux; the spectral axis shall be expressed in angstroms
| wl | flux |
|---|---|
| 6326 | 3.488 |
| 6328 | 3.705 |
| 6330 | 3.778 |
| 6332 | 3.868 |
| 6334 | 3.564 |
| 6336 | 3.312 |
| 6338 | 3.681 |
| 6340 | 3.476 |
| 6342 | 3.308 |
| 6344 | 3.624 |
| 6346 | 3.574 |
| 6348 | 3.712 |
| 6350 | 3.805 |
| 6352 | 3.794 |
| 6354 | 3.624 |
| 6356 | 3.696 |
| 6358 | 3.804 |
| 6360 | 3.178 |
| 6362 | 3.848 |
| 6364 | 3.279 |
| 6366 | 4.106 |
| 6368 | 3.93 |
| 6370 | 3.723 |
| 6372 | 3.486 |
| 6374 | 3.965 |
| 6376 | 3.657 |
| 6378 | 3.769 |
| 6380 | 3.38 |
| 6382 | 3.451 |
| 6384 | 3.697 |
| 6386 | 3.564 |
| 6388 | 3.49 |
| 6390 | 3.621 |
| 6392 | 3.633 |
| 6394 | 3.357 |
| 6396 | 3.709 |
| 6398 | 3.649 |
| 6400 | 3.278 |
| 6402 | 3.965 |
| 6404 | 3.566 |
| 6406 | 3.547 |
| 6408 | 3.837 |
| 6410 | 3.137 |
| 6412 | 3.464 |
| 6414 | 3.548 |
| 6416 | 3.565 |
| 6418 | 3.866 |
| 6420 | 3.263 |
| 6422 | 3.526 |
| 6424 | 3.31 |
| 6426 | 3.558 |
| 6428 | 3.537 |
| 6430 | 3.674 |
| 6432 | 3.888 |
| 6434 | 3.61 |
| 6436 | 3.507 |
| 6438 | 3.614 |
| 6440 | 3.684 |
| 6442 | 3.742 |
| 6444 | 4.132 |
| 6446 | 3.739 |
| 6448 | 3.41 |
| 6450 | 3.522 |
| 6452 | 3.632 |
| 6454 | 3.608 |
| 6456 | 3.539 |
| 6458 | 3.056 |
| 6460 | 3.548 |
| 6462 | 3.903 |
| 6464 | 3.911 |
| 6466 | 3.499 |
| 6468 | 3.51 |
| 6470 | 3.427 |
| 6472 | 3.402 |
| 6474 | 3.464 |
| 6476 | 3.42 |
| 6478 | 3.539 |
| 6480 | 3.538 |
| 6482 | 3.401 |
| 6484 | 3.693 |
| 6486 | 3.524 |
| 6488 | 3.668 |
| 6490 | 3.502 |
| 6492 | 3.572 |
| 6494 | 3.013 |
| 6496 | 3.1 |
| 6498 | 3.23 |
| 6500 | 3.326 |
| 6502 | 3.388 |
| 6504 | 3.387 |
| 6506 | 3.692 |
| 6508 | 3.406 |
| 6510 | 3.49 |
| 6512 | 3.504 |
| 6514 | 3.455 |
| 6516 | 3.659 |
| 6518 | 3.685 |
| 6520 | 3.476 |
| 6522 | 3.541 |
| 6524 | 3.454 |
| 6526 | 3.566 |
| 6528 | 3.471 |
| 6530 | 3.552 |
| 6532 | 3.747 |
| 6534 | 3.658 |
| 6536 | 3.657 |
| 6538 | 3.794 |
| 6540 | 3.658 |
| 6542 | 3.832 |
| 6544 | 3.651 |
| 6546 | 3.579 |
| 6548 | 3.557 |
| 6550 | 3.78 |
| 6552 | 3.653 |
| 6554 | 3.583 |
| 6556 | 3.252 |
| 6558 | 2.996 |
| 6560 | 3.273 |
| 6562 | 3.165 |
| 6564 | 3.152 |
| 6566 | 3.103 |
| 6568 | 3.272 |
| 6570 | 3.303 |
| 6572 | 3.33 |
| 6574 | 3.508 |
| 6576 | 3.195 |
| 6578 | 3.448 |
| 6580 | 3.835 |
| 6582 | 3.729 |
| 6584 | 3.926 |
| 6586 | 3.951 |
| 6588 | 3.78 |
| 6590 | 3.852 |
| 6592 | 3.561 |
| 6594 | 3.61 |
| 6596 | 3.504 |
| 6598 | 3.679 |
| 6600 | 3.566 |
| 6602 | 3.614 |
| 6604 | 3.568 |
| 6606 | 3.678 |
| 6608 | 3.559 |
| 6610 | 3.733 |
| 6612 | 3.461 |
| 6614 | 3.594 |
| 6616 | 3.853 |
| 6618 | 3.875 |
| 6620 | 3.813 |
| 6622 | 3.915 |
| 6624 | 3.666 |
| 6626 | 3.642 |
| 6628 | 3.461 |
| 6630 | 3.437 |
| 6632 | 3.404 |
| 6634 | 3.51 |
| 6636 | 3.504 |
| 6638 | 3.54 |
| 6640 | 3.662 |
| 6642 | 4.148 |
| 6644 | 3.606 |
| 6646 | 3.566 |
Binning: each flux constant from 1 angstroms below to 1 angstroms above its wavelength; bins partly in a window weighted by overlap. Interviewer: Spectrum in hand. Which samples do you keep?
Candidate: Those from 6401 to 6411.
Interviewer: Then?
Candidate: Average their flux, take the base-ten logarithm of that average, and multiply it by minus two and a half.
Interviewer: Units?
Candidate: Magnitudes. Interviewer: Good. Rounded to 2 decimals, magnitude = -1.39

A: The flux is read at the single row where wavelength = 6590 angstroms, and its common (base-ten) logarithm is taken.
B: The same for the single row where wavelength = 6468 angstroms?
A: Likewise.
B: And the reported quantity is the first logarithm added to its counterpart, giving 1.13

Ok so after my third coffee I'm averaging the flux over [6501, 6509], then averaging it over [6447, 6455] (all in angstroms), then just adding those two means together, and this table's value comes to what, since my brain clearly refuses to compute 7.01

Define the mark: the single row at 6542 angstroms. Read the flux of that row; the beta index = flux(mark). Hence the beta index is 3.832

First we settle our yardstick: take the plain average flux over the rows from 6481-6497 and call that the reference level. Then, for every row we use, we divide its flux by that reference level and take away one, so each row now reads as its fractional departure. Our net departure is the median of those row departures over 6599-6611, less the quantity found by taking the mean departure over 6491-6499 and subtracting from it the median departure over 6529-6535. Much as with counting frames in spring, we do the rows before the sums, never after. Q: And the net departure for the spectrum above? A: 0.17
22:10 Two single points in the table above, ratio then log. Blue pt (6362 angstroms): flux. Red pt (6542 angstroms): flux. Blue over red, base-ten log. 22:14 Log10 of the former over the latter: 0.002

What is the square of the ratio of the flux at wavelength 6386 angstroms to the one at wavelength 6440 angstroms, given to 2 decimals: 0.94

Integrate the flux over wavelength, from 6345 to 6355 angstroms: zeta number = 37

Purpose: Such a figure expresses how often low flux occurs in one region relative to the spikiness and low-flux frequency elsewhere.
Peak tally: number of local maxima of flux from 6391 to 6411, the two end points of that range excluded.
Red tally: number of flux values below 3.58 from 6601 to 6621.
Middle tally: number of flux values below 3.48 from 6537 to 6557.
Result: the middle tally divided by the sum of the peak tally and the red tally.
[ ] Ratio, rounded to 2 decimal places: 0.17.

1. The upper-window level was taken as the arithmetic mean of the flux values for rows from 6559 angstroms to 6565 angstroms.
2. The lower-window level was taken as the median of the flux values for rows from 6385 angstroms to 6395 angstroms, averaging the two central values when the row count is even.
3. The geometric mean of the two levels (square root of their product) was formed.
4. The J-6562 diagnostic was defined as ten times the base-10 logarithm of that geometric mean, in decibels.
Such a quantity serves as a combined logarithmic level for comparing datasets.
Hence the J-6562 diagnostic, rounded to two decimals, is 5.28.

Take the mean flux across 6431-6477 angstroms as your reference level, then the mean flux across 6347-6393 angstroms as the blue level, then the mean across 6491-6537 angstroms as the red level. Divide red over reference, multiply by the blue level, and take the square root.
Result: 1.88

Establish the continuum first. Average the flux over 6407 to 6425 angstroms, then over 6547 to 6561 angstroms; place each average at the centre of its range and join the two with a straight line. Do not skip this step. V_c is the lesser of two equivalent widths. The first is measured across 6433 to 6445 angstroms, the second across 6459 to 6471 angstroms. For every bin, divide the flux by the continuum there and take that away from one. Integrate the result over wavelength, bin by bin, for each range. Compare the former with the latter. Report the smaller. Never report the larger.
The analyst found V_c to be -0.8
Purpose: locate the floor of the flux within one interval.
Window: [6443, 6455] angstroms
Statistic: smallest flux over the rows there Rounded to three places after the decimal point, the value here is 3.410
